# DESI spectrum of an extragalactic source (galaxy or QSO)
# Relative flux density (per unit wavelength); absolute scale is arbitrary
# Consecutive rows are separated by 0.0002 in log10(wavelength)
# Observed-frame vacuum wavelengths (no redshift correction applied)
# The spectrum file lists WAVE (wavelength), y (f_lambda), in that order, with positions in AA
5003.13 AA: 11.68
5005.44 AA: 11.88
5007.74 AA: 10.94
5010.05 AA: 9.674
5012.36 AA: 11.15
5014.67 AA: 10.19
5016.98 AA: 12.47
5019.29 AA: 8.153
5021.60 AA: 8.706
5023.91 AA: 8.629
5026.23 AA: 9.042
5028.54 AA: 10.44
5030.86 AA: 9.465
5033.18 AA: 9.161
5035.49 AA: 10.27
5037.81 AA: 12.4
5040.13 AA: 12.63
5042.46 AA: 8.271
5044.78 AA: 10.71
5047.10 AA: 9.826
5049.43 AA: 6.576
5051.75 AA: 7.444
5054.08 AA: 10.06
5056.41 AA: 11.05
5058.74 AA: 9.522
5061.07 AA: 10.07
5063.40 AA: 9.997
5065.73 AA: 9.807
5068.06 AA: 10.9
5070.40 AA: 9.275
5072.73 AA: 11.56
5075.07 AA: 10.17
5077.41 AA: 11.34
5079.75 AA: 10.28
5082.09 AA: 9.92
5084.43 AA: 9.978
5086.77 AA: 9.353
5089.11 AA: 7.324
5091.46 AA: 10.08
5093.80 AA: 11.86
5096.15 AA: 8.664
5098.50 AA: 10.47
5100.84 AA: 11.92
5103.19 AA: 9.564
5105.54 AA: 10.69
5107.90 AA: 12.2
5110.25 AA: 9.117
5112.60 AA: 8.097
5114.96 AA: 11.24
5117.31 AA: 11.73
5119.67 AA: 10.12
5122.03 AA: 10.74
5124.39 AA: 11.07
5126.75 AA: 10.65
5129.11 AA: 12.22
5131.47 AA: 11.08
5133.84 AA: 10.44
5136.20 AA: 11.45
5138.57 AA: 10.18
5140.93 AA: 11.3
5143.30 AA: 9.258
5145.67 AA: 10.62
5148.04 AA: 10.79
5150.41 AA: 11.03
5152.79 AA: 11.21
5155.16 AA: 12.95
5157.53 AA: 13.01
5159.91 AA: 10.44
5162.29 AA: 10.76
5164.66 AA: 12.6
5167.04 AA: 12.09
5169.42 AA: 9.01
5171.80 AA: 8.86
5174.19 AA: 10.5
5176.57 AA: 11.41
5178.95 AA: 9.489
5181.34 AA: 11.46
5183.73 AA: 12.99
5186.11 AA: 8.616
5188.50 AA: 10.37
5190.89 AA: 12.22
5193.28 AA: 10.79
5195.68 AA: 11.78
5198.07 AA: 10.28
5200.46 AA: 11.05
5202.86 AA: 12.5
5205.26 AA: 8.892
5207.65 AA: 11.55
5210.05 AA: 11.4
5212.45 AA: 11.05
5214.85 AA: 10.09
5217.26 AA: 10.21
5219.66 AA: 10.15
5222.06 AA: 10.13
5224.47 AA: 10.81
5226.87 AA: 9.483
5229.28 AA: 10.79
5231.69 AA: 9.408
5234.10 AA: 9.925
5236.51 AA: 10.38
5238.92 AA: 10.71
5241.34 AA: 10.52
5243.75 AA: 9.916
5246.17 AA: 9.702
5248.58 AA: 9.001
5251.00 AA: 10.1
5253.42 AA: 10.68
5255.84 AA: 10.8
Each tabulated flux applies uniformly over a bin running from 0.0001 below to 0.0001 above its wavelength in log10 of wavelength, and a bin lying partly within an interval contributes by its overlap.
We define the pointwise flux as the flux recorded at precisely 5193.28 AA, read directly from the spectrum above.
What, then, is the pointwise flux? 10.79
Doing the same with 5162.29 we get 10.76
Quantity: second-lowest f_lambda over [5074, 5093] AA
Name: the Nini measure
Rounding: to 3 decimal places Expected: 9.353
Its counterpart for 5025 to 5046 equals 9.042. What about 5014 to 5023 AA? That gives 8.706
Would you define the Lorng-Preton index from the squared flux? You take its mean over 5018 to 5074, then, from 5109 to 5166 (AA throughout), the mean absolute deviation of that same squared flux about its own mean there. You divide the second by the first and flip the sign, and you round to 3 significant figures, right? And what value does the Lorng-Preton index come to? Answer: -0.184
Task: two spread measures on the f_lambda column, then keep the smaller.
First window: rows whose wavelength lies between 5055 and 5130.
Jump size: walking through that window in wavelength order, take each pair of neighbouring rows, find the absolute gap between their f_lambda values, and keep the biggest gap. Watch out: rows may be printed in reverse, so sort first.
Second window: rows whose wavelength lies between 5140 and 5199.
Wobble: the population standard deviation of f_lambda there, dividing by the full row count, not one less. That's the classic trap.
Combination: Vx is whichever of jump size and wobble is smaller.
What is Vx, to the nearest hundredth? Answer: 1.26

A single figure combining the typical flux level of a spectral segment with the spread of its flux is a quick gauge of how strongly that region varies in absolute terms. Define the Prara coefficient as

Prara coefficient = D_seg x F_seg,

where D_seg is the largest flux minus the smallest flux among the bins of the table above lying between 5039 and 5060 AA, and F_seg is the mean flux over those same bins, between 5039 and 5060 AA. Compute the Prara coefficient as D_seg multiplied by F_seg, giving 58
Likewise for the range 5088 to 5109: 50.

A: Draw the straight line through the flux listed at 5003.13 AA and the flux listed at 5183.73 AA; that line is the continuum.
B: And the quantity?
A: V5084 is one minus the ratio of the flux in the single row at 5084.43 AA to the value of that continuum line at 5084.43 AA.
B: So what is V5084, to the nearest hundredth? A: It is 0.19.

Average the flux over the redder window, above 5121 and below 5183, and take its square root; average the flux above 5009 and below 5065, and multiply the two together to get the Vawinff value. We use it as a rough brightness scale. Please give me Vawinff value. 32.5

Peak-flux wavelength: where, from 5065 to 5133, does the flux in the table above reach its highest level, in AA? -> 5129.11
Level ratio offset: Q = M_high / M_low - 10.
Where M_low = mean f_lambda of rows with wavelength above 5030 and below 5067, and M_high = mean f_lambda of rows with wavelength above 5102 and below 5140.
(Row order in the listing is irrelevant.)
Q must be -8.92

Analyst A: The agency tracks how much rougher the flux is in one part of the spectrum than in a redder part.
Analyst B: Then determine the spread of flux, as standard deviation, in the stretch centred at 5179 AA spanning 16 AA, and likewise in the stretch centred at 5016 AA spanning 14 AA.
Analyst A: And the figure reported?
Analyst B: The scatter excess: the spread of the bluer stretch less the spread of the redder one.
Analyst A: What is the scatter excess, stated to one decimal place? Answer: 0.0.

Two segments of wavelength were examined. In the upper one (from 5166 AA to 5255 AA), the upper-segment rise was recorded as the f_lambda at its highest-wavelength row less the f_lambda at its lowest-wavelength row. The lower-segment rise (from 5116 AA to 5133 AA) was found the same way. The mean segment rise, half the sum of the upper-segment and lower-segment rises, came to -1.0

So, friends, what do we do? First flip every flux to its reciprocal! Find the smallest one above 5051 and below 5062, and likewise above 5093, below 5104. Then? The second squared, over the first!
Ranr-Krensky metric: 0.078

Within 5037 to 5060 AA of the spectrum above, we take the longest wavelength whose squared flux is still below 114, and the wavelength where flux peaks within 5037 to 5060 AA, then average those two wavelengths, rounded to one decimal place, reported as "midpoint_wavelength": 5049.4 AA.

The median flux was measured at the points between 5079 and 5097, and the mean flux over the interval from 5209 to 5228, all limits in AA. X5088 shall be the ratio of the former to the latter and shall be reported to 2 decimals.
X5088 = 0.96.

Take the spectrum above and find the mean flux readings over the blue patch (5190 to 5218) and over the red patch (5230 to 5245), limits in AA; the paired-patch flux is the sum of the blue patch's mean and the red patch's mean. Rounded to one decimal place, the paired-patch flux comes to 21.1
